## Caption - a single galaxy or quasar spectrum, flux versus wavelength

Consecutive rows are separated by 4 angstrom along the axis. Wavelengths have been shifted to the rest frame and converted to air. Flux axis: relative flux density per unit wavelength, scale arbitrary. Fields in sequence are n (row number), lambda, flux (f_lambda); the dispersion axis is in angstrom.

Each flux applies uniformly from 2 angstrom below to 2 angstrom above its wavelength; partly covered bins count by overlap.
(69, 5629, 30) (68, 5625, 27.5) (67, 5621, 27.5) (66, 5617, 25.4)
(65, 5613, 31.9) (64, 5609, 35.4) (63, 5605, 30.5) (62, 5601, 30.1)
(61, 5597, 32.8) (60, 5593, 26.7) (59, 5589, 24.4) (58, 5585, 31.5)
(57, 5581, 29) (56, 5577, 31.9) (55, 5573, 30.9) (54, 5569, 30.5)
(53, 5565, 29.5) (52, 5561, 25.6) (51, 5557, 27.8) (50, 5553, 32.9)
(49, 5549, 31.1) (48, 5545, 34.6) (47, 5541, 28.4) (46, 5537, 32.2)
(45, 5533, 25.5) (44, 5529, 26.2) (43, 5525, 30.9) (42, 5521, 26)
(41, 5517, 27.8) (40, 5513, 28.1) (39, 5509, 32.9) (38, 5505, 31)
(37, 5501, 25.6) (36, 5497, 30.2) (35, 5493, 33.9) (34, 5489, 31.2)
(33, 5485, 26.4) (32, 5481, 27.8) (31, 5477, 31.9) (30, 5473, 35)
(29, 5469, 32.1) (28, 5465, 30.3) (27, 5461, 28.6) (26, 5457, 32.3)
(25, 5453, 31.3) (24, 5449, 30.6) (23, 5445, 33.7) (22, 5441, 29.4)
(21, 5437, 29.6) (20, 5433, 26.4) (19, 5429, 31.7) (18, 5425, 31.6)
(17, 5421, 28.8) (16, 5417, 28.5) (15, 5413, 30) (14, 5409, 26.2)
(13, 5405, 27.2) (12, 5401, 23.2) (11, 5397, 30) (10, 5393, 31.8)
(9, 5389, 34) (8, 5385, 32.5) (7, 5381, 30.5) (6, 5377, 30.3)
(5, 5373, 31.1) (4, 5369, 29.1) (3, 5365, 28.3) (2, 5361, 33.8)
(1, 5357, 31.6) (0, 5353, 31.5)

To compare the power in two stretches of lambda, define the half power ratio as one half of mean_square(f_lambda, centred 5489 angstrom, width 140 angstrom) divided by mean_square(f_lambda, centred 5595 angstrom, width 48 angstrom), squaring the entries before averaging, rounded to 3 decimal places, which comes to 0.501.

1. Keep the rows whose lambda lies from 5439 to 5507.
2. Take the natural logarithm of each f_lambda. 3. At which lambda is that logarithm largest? 5473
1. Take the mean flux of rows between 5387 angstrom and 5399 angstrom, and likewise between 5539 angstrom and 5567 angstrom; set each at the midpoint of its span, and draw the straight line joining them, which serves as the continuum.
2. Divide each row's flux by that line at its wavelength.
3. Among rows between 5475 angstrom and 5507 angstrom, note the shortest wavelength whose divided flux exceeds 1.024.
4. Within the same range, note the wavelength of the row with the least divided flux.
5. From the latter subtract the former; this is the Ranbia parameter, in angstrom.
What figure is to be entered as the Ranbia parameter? 24 angstrom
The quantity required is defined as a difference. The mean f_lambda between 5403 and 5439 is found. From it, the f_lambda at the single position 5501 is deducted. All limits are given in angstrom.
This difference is 3.3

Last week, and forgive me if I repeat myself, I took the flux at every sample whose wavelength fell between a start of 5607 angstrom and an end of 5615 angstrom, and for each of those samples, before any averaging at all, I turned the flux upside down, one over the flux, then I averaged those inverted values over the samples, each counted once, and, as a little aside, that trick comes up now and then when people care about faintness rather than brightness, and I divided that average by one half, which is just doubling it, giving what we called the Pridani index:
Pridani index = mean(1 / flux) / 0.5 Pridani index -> 0.060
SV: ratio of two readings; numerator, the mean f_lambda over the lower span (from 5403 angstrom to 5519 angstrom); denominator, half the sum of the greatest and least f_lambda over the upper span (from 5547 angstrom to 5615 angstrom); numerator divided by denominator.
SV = 1.00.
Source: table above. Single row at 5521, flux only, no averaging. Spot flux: 26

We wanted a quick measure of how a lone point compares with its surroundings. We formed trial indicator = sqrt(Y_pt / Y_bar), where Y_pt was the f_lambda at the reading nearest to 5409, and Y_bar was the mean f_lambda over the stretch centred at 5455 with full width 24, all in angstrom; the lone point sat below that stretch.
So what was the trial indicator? 0.92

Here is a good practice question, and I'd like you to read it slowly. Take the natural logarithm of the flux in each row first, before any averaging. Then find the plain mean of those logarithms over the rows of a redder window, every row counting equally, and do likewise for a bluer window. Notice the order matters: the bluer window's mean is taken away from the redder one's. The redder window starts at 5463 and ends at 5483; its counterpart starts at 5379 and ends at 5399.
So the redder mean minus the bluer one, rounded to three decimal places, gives -0.013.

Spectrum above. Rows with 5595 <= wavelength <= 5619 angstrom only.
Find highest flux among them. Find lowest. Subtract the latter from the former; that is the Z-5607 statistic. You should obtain 10.0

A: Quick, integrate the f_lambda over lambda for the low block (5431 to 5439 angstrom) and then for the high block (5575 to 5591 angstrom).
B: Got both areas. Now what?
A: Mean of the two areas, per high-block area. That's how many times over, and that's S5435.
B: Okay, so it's 0.74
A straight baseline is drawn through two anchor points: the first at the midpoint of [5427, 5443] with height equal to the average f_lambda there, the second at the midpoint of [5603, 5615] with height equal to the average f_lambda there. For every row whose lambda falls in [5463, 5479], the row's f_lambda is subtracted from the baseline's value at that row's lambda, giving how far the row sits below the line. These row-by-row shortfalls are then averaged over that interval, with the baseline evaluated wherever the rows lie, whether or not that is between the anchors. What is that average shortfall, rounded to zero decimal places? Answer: -2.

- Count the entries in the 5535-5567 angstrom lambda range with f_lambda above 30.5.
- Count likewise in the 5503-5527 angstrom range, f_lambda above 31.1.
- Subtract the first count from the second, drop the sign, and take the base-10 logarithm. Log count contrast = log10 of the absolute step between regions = 0.48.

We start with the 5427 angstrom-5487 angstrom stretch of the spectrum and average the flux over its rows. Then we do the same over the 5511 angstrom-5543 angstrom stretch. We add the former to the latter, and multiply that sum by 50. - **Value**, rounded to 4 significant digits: 2931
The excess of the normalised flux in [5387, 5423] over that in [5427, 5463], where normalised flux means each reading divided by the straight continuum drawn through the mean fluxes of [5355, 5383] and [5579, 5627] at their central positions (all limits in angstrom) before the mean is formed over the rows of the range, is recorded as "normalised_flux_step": -0.06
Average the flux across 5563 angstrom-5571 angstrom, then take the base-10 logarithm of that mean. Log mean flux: 1.48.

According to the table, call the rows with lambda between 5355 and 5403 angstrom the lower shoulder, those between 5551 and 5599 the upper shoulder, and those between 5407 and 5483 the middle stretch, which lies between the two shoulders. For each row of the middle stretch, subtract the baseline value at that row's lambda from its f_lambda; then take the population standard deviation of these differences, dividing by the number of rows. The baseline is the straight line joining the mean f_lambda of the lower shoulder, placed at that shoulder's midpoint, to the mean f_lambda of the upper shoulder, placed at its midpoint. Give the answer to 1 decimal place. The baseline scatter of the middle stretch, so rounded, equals 2.3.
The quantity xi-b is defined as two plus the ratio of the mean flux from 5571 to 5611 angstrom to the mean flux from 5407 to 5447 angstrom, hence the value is 3.02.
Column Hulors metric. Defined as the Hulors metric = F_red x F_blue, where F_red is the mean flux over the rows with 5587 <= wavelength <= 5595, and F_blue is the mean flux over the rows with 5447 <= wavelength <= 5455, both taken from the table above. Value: 791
